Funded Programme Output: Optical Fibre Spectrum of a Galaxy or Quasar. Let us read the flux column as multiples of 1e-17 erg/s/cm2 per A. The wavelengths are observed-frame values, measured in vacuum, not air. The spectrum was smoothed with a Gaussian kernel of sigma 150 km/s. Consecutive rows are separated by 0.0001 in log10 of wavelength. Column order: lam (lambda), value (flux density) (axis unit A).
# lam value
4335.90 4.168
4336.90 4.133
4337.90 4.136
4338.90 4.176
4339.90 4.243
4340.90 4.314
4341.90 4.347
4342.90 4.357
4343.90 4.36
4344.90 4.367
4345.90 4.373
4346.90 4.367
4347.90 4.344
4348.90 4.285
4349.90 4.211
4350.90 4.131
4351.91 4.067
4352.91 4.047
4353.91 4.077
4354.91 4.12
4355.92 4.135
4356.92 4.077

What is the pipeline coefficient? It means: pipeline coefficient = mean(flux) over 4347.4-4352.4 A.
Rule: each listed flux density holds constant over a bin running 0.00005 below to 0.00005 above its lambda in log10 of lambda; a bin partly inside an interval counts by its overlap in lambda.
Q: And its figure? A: 4.21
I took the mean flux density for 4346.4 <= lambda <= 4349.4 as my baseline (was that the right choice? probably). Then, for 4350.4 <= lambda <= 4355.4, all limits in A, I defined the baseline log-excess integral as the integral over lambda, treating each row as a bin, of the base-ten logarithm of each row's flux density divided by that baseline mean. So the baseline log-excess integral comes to -0.13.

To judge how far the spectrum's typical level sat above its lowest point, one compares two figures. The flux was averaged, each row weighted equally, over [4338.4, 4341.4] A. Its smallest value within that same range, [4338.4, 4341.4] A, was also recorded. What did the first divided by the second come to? 1.02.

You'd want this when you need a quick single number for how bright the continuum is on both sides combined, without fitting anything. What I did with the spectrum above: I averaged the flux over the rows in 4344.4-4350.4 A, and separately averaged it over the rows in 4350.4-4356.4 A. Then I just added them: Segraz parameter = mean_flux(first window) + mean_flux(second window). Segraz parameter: 8.42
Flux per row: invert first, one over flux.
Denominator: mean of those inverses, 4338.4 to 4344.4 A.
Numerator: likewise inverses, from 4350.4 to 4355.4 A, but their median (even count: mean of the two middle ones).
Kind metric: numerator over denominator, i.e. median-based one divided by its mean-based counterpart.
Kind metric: 1.05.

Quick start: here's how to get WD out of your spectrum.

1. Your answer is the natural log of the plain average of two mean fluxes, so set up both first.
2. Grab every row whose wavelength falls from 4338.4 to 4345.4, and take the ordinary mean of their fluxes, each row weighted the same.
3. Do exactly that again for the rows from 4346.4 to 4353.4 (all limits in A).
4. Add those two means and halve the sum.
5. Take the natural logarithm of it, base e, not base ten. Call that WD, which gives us 1.449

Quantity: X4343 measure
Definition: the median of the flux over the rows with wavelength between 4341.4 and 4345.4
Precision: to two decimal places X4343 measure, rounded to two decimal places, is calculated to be 4.36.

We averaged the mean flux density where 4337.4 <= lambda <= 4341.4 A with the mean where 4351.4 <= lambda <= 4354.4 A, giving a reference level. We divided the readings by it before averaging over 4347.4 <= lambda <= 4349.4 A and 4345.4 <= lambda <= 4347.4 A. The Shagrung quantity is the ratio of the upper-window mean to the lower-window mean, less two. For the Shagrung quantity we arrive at -1.01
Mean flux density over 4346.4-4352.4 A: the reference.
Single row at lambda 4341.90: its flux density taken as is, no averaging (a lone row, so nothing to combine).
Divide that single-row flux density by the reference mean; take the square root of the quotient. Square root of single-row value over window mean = 1.01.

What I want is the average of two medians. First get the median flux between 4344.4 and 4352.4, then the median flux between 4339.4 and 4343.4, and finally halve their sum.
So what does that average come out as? 4.32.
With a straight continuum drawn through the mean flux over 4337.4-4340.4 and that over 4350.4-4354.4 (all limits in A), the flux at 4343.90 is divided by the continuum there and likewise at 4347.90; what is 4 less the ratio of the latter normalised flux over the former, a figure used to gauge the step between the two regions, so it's 3.00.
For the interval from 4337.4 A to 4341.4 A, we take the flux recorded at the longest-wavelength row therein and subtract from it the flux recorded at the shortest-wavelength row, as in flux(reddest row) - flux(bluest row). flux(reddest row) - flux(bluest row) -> 0.18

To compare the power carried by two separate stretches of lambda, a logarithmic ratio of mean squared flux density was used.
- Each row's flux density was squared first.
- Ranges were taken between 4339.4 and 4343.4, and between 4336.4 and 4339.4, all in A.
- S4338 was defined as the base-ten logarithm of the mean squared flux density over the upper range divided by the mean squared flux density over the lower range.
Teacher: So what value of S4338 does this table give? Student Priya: 0.03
